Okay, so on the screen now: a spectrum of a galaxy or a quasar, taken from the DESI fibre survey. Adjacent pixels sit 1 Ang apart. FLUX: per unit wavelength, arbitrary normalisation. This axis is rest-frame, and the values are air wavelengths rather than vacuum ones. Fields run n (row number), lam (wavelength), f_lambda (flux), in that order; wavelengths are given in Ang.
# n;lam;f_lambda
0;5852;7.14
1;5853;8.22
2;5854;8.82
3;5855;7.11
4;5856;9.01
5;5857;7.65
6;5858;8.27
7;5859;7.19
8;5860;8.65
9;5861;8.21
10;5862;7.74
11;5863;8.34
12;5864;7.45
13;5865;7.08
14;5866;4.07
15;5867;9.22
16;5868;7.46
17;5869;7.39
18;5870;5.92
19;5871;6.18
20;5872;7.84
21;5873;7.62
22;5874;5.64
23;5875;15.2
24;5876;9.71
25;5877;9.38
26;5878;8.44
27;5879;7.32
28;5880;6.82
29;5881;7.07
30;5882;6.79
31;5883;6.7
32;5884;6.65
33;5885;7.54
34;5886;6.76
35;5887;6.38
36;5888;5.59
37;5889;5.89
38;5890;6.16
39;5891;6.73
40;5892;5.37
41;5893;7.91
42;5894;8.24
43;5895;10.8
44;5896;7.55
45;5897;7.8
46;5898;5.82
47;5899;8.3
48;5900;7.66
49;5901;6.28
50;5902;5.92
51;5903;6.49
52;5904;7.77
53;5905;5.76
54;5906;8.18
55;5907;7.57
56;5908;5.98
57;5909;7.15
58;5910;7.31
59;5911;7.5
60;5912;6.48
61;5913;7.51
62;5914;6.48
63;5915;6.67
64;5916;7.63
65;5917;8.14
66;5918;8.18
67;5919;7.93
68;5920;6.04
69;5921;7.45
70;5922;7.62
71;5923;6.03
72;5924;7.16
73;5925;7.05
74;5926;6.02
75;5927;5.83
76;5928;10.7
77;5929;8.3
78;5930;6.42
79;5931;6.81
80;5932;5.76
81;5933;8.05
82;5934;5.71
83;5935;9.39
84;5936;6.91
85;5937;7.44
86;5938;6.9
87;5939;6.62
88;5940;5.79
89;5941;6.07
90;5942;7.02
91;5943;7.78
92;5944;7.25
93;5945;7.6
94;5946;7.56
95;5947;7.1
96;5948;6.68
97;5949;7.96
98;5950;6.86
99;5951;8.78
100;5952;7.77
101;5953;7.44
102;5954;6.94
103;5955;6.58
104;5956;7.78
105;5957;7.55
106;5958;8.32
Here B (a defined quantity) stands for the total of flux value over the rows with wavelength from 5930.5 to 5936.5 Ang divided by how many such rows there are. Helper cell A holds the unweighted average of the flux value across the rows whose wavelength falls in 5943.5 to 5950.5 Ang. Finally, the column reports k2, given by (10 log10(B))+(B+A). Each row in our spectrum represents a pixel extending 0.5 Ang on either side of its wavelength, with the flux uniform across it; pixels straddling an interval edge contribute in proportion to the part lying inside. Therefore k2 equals 22.9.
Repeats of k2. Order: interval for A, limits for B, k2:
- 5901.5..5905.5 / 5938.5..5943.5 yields 21.4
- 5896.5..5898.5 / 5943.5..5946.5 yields 23.0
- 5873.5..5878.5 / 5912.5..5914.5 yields 25.1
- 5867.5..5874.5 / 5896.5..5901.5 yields 22.6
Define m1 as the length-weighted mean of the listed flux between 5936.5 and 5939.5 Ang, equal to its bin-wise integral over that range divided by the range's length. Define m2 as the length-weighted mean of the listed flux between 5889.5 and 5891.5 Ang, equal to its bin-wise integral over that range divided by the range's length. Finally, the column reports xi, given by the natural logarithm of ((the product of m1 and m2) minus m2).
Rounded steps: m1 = 6.99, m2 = 6.4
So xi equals 3.65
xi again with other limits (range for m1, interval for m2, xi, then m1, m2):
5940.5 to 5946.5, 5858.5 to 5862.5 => 3.90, 7.21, 7.9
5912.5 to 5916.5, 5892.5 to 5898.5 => 3.89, 7.07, 8.0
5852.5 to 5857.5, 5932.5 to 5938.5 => 3.97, 8.16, 7.4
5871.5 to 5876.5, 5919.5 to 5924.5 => 4.03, 9.20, 6.9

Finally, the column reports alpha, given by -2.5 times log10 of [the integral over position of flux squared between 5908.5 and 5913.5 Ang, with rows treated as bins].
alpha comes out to -6.03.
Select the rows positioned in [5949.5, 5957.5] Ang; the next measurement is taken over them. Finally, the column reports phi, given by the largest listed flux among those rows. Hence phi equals 8.78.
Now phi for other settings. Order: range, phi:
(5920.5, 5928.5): 10.7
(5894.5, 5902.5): 10.8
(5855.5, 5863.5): 9.01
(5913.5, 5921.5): 8.18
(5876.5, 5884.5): 9.38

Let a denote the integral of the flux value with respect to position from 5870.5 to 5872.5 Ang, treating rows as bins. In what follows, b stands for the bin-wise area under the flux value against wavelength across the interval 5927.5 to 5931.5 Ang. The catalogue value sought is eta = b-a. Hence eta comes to 18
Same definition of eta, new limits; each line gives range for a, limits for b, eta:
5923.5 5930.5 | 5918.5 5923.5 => -16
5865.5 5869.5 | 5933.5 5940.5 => 21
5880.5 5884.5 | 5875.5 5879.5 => 8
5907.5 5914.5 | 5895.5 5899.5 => -19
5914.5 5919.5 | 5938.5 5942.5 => -13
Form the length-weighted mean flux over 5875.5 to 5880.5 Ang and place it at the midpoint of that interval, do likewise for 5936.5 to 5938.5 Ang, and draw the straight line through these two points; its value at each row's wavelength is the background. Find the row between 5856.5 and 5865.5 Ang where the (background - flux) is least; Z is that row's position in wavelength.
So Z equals 5860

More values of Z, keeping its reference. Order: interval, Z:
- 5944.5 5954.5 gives 5951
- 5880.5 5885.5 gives 5885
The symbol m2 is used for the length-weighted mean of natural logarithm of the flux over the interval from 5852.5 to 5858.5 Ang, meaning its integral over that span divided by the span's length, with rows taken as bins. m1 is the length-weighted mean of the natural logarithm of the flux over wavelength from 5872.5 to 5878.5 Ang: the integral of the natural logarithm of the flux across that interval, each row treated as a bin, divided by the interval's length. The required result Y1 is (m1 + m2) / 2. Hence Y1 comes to 2.14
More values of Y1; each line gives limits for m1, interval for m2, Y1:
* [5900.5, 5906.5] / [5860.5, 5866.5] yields 1.92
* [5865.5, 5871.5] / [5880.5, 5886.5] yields 1.90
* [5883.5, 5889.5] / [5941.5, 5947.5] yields 1.93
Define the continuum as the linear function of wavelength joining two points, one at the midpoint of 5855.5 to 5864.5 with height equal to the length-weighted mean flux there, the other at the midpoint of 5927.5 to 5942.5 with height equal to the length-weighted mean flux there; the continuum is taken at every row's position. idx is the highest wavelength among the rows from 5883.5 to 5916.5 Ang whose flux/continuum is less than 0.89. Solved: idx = 5914 Ang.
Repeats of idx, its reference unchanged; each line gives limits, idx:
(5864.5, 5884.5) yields 5884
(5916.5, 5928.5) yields 5927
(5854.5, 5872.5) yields 5871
